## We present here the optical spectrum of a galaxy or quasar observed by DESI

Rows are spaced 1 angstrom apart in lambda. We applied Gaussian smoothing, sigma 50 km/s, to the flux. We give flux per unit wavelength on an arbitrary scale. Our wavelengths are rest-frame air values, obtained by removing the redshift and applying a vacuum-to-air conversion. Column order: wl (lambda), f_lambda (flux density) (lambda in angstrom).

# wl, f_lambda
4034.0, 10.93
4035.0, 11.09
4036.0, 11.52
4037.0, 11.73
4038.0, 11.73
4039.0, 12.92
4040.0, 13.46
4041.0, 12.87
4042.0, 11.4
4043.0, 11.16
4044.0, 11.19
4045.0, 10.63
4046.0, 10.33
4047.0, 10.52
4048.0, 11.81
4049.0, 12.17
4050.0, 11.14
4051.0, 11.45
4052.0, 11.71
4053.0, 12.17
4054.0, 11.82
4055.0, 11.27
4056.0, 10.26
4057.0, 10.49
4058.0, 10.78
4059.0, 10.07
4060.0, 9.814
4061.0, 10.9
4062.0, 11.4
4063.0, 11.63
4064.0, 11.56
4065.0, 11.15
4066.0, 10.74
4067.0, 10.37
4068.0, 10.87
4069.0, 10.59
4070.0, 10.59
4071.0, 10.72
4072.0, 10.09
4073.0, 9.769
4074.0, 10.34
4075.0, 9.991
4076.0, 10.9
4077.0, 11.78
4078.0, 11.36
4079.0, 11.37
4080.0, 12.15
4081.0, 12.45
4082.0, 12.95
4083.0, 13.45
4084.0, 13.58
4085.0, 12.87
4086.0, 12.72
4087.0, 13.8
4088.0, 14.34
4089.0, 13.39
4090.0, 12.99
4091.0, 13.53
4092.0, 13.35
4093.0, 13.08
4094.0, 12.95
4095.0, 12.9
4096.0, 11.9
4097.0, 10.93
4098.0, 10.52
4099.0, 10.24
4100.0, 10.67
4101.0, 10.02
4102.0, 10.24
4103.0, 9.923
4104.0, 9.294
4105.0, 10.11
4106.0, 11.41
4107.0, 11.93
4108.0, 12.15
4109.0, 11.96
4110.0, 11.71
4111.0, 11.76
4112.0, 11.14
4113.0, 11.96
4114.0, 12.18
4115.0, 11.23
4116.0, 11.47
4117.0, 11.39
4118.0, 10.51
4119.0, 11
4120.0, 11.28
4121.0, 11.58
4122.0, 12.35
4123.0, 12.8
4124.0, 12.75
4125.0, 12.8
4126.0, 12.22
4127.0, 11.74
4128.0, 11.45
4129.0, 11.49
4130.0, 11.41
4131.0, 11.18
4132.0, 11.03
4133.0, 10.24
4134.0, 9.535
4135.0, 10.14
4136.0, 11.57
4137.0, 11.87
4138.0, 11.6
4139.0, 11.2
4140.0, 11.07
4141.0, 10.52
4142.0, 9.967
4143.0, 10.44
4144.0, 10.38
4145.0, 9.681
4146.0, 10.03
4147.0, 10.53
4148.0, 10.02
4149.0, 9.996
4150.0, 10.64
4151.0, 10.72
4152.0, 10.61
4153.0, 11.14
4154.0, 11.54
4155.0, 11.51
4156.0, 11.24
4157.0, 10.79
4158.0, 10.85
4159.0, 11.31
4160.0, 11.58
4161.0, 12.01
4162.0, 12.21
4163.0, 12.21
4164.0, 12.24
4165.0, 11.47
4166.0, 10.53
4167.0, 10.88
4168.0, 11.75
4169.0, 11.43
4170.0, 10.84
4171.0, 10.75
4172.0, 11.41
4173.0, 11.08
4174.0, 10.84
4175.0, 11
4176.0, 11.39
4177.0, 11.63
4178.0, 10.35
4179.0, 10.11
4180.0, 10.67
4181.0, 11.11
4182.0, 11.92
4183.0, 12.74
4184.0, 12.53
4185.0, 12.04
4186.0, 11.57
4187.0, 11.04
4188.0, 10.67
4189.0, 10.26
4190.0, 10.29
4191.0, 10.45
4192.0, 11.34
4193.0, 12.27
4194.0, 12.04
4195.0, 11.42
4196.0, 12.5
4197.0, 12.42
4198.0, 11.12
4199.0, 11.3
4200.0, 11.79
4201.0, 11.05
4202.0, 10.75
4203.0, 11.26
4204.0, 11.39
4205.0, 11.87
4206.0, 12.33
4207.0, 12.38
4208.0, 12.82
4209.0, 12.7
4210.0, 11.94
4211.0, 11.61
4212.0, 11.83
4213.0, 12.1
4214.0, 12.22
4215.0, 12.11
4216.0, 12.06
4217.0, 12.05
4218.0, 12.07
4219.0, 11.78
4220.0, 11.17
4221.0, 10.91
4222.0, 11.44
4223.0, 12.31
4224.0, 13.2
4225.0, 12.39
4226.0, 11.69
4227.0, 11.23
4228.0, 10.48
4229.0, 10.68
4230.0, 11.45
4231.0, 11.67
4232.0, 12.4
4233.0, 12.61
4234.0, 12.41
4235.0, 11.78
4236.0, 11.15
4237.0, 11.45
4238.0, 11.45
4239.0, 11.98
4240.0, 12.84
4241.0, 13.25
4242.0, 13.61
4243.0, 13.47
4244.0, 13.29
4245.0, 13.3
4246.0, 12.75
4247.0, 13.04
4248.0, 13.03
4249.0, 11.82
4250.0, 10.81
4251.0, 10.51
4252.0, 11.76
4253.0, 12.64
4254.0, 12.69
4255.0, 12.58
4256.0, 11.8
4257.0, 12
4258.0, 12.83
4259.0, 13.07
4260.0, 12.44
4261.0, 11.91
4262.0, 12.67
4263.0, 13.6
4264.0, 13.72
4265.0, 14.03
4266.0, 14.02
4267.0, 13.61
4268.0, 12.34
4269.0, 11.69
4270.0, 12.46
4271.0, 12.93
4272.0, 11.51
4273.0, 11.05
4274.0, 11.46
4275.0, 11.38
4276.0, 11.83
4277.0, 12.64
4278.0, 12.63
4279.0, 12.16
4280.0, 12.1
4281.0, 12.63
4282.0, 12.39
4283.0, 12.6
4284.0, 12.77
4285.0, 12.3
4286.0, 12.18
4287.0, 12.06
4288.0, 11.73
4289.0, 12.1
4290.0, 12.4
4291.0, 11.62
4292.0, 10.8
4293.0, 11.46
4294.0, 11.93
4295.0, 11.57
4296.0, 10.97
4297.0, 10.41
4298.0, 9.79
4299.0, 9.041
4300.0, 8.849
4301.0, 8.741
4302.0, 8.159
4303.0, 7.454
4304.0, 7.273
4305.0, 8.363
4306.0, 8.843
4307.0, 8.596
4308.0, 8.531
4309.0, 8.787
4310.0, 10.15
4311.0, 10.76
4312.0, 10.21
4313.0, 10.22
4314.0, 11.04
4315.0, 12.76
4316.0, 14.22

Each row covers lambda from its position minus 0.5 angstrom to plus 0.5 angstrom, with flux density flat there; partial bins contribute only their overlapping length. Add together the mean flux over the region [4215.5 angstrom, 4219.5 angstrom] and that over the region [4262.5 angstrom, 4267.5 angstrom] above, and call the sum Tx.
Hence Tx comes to 25.8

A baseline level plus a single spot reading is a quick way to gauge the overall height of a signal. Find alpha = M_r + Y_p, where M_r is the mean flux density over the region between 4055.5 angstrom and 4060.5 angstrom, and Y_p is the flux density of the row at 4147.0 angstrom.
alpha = 20.8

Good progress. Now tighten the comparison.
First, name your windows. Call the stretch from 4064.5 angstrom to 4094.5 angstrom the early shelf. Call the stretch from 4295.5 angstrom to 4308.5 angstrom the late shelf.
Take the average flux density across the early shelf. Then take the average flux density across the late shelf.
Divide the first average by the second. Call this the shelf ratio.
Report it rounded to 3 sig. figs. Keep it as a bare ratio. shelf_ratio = 1.35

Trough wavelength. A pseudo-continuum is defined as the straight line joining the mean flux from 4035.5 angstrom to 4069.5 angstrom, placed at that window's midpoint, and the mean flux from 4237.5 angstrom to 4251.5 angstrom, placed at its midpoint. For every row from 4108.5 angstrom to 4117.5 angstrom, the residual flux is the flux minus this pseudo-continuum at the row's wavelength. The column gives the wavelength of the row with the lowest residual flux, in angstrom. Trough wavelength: 4112.0 angstrom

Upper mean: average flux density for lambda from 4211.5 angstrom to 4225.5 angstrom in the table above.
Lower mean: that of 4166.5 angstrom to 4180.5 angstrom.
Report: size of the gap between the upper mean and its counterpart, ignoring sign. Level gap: 1.0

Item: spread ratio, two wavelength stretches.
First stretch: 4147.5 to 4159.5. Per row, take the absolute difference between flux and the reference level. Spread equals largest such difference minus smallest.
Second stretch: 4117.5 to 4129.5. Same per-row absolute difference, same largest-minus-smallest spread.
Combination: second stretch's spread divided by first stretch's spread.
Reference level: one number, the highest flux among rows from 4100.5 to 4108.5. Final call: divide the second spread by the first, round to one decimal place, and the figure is 1.0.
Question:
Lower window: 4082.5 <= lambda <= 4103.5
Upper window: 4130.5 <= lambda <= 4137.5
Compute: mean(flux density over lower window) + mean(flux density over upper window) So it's 23.1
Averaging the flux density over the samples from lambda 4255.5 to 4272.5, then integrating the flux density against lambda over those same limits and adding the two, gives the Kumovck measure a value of 229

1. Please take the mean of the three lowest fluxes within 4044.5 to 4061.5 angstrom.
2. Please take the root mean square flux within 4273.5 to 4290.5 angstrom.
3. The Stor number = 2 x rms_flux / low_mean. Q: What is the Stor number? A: 2.4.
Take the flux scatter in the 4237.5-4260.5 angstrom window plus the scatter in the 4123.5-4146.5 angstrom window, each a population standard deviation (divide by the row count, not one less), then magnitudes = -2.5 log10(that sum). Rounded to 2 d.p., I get -0.58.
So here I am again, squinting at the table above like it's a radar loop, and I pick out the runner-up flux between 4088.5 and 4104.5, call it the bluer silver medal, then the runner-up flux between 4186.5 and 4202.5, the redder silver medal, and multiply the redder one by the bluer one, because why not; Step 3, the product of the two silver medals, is 166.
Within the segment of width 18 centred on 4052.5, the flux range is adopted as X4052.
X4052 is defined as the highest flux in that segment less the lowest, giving 2.36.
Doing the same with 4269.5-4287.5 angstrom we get 1.88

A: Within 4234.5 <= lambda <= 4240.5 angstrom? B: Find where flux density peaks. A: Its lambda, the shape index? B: 4240.0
